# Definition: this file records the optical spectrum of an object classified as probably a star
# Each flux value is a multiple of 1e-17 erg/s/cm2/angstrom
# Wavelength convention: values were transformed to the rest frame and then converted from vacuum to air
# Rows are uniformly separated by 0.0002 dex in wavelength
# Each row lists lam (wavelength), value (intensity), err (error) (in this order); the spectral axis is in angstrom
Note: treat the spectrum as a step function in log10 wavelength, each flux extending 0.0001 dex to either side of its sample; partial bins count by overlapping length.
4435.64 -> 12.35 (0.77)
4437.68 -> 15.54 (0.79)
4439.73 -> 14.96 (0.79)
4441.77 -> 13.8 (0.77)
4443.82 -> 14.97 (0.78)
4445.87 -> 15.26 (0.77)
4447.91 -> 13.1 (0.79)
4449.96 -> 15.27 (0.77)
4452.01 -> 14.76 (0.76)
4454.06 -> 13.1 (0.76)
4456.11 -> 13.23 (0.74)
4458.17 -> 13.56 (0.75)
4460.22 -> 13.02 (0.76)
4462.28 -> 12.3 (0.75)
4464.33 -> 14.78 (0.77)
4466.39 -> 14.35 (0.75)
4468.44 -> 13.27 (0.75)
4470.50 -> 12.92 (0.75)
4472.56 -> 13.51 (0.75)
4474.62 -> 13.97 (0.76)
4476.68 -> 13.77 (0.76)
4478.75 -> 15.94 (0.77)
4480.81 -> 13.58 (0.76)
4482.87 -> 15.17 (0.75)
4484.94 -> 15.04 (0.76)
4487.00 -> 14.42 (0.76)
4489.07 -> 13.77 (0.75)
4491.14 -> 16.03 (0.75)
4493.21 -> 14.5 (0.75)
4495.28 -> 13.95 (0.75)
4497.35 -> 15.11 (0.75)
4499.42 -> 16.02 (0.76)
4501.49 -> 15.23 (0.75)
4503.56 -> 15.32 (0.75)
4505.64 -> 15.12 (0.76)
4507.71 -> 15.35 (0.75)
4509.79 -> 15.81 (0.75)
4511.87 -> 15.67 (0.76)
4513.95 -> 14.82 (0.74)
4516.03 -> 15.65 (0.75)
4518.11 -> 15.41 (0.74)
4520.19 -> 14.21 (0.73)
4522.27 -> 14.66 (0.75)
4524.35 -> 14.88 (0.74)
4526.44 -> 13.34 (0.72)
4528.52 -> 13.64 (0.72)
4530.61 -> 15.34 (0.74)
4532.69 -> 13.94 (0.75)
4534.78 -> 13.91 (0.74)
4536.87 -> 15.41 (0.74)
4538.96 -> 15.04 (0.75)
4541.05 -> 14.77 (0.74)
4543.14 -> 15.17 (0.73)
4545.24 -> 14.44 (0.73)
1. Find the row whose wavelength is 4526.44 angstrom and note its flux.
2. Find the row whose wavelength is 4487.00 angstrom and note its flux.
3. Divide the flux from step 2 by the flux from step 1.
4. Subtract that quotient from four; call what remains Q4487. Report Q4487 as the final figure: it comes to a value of 2.919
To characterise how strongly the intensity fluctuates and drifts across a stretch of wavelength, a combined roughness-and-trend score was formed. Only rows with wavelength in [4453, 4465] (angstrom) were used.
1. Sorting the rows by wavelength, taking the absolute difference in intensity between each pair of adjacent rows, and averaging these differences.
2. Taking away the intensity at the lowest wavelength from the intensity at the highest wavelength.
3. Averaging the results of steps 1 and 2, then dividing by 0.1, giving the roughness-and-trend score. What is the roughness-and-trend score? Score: 13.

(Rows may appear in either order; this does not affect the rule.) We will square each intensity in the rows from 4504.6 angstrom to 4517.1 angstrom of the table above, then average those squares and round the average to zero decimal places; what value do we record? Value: 237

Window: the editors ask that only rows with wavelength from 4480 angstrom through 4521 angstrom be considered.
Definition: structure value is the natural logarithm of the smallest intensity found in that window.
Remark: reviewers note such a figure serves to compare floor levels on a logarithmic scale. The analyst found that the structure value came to 2.61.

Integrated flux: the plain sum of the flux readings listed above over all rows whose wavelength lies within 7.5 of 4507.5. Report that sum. 107.3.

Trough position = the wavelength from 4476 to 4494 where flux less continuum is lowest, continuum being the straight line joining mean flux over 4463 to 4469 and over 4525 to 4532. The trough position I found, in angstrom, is 4480.81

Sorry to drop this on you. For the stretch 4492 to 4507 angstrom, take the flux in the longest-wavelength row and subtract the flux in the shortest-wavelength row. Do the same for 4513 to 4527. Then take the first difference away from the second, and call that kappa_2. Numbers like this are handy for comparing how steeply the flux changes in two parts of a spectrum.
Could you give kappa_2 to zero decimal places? -2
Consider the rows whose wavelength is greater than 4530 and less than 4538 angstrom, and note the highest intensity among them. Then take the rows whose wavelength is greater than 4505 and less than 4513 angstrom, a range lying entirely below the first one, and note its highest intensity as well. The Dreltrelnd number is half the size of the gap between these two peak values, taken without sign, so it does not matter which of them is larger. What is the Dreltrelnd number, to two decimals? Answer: 0.20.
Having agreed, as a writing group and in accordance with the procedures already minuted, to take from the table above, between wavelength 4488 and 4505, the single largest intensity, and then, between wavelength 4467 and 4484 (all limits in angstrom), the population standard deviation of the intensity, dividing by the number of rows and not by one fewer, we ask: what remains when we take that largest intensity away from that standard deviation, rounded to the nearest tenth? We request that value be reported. -15.1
